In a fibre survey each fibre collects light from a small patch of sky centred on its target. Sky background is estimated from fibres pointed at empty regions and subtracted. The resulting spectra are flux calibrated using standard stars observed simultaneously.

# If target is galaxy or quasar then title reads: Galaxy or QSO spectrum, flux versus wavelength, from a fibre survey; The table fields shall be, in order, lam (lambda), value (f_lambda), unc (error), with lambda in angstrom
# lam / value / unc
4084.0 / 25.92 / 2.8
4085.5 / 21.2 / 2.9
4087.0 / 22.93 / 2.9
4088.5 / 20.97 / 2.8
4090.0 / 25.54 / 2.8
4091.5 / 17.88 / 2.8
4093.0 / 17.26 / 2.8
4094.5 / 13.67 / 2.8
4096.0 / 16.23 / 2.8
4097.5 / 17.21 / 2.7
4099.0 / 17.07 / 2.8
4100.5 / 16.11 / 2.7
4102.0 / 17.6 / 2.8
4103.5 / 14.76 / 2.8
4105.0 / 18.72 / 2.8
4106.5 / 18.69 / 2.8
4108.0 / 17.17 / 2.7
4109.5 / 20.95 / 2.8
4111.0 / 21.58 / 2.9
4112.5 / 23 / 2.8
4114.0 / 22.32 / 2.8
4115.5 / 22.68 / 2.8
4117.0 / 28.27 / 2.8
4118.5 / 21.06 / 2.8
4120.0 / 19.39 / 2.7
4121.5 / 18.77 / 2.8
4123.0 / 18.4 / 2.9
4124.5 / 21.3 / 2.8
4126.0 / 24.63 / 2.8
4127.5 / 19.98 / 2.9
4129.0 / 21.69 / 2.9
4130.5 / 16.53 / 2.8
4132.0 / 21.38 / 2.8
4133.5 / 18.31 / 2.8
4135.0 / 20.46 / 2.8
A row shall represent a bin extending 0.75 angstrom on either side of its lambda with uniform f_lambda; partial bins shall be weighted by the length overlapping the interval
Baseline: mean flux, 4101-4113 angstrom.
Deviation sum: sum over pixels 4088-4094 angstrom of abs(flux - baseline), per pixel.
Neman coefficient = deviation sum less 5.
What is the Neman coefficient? 6.4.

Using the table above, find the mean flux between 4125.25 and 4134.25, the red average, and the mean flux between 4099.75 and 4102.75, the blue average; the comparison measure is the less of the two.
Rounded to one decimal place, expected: 16.9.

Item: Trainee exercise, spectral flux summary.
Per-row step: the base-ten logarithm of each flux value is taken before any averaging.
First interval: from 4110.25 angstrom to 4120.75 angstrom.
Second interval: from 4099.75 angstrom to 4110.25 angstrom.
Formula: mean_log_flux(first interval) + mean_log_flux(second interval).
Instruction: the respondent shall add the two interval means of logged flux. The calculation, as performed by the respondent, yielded 2.60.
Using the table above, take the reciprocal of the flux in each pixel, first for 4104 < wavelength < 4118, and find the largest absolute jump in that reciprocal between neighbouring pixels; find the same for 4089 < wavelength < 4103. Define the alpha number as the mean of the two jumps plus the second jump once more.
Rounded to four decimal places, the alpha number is 0.0304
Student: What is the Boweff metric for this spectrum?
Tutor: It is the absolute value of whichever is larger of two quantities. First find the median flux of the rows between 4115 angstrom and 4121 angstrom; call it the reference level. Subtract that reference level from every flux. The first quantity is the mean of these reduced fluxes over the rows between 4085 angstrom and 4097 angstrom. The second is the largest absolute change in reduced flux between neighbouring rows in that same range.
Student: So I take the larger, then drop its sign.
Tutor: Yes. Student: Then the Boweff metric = 7.7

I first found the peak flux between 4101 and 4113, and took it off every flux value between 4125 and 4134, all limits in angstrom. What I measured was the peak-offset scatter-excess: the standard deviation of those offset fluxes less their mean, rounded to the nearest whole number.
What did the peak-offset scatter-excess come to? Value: 5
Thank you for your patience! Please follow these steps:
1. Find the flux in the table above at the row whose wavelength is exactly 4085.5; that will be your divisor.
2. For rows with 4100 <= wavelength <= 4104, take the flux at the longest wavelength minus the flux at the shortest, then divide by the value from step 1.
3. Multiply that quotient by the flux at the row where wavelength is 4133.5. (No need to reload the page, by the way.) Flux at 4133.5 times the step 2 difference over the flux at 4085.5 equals -1.2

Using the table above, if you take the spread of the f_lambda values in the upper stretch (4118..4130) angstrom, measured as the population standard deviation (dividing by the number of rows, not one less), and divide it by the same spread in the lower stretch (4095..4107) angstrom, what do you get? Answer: 1.49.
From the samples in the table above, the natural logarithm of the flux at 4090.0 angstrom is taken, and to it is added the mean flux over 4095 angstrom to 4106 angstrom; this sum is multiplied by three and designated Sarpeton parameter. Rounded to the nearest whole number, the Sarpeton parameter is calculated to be 60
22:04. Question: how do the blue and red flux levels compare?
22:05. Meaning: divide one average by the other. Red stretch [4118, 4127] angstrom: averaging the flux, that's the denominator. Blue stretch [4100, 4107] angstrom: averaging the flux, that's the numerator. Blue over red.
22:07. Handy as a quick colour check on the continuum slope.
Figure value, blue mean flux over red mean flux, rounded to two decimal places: 0.83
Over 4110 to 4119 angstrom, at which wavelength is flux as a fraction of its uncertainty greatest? 4117.0 angstrom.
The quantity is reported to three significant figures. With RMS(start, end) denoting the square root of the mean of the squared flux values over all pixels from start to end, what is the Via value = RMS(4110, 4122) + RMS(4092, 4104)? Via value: 38.6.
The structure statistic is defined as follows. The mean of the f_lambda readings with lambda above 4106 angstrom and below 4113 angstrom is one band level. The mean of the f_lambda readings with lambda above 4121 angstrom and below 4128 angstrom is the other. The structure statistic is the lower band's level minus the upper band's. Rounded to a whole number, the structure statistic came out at 0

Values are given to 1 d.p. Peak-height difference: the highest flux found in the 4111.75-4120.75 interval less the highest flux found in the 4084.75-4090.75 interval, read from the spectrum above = 2.7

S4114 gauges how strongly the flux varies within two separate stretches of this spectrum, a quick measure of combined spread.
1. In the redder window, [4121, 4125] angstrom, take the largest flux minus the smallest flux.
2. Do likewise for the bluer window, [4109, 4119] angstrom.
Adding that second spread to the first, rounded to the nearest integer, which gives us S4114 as 10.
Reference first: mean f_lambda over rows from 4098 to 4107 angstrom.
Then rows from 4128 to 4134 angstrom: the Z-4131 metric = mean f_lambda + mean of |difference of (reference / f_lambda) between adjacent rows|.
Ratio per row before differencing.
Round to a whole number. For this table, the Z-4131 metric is 20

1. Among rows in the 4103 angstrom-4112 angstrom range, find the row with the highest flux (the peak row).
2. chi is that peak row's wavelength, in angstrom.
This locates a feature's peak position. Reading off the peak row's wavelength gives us 4111.0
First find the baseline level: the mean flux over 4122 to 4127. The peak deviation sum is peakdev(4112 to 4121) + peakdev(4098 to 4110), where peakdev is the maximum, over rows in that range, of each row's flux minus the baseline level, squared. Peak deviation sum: 91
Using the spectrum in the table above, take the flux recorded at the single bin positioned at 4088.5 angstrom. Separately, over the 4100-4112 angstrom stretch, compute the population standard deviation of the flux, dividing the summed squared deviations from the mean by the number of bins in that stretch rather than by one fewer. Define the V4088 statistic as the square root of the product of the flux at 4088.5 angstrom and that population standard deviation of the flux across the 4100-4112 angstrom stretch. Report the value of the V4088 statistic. 6.7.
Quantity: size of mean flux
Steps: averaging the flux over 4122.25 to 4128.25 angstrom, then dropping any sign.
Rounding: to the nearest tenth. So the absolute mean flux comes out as 21.1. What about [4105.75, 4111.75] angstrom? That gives 19.6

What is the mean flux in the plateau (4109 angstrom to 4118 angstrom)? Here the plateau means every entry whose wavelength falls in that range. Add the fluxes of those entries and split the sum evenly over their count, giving 23.1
